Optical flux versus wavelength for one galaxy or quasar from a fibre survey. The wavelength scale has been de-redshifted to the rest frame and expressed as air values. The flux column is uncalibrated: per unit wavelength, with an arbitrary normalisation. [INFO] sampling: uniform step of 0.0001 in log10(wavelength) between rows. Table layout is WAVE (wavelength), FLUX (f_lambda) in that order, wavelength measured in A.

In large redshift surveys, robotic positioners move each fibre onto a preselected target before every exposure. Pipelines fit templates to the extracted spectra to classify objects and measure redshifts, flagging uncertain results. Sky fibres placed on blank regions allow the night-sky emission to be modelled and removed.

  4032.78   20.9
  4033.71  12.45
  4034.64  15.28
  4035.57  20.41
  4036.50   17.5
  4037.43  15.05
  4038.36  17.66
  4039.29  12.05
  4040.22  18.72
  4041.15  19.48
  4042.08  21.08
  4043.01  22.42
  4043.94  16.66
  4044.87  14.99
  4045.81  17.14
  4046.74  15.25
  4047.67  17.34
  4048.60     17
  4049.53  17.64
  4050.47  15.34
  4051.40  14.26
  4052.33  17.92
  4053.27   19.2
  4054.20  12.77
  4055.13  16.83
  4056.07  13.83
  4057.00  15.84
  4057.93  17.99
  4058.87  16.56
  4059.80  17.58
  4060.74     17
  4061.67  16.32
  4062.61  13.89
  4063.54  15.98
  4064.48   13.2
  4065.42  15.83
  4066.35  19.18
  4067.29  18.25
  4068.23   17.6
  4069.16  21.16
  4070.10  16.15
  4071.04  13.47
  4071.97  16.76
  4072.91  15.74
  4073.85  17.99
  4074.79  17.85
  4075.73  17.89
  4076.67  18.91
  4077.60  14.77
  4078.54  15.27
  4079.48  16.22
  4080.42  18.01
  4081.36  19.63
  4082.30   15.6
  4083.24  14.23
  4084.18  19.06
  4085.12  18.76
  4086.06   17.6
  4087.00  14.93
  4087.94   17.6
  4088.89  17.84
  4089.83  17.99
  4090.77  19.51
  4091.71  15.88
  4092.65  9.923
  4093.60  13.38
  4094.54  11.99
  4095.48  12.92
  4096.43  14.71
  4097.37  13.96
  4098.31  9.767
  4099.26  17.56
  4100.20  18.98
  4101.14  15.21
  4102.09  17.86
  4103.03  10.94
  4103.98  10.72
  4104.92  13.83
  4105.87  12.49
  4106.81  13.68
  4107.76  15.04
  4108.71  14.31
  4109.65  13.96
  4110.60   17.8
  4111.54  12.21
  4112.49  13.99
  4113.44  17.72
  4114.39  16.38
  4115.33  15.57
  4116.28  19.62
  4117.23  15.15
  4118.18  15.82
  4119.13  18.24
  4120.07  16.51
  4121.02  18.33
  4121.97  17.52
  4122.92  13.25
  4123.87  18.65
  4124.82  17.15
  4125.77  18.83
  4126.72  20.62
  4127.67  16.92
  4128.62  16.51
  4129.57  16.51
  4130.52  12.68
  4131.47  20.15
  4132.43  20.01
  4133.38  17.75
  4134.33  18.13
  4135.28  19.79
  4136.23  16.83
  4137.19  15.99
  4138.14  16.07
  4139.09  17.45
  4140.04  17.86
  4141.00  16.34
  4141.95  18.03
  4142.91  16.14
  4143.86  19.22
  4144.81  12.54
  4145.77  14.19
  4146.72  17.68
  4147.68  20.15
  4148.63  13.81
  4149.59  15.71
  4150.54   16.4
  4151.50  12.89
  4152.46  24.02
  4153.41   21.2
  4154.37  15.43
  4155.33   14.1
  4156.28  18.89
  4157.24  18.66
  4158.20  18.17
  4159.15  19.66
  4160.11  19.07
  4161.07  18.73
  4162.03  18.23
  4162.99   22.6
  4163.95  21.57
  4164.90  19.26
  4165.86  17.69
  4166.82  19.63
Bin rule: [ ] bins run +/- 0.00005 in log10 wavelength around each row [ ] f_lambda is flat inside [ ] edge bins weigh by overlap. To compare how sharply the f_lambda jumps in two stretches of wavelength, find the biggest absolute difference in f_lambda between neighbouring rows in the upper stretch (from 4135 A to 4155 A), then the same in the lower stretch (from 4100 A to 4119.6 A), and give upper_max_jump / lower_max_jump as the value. 1.61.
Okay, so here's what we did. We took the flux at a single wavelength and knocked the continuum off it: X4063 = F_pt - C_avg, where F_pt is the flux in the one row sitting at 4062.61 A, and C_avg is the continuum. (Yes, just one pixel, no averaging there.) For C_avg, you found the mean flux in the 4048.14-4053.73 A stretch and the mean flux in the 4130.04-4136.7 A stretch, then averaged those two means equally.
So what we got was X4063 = -4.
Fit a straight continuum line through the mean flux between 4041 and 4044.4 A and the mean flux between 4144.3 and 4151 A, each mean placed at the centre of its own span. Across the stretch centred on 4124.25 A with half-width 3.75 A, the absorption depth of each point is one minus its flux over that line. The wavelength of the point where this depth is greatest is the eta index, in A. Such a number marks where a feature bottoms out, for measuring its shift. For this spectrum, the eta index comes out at 4122.92 A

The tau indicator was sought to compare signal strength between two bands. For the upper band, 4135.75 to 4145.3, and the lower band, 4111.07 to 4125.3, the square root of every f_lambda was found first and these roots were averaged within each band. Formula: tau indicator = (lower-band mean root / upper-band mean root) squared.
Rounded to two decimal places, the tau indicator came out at 0.98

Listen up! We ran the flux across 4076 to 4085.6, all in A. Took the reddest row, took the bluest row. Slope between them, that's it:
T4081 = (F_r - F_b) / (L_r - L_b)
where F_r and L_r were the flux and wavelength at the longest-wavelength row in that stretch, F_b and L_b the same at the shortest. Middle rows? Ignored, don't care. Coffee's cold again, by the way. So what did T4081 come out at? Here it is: 0.0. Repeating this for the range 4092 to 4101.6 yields 0.6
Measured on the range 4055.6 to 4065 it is -0.1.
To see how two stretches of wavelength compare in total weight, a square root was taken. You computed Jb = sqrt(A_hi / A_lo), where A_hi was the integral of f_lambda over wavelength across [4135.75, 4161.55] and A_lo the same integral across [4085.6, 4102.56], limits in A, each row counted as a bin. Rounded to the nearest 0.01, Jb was 1.30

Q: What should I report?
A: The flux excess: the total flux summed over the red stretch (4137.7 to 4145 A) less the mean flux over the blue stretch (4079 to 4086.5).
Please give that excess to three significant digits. 116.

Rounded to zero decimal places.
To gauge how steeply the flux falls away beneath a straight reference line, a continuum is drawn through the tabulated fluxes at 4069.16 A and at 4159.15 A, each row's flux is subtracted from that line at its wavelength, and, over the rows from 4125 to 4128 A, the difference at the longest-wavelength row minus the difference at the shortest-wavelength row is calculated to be 2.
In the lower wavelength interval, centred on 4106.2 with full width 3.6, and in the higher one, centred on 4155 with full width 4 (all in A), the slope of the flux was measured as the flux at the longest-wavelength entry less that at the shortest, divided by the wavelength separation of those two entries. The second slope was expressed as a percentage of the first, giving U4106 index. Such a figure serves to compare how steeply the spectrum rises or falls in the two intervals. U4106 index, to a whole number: -189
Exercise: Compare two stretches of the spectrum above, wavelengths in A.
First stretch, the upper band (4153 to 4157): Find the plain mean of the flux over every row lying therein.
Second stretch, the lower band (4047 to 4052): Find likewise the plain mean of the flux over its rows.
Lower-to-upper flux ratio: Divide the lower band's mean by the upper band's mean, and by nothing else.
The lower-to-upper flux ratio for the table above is 0.94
